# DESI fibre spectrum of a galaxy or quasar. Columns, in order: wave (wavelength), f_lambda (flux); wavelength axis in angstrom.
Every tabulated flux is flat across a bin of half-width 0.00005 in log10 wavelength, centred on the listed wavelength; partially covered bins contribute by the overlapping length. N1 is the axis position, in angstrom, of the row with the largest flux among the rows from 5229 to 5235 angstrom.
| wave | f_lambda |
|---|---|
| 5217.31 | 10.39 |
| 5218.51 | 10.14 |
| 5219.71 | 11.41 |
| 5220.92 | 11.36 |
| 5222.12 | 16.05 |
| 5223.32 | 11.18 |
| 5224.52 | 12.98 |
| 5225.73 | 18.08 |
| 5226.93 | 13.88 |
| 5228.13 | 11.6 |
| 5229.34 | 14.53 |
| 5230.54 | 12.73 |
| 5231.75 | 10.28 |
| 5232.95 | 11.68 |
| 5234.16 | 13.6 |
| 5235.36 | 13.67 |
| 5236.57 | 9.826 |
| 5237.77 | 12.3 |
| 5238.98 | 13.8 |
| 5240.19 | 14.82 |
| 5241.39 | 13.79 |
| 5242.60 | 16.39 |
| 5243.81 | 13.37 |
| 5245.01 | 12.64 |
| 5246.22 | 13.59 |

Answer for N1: 5229.34 angstrom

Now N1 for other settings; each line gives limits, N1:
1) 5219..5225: 5222.12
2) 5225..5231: 5225.73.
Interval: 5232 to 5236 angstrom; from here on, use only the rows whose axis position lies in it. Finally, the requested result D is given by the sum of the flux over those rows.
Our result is 39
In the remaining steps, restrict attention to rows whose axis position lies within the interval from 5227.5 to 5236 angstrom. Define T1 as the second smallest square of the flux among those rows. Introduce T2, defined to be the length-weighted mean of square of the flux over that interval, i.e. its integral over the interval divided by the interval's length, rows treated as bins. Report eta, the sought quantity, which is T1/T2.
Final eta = 0.84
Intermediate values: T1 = 135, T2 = 160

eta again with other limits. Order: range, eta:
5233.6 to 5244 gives 0.82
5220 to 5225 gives 0.77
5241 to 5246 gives 0.90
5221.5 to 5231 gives 0.68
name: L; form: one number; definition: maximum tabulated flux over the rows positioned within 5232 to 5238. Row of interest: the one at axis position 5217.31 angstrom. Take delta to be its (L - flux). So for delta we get 3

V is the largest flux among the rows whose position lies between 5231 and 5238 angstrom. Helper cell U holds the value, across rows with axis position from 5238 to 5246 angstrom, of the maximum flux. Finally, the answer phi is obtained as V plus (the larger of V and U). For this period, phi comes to 30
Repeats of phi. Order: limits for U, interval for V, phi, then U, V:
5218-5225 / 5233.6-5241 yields 31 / 16.05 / 14.82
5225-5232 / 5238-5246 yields 34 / 18.08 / 16.39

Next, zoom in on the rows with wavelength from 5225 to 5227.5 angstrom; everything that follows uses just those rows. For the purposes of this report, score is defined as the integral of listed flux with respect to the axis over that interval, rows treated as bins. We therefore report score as 39.6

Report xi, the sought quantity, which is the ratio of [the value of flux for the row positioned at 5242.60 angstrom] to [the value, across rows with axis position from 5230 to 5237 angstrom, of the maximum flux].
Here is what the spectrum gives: 1.20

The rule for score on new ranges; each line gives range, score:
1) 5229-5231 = 27.2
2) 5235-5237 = 23.3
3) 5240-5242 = 28.5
